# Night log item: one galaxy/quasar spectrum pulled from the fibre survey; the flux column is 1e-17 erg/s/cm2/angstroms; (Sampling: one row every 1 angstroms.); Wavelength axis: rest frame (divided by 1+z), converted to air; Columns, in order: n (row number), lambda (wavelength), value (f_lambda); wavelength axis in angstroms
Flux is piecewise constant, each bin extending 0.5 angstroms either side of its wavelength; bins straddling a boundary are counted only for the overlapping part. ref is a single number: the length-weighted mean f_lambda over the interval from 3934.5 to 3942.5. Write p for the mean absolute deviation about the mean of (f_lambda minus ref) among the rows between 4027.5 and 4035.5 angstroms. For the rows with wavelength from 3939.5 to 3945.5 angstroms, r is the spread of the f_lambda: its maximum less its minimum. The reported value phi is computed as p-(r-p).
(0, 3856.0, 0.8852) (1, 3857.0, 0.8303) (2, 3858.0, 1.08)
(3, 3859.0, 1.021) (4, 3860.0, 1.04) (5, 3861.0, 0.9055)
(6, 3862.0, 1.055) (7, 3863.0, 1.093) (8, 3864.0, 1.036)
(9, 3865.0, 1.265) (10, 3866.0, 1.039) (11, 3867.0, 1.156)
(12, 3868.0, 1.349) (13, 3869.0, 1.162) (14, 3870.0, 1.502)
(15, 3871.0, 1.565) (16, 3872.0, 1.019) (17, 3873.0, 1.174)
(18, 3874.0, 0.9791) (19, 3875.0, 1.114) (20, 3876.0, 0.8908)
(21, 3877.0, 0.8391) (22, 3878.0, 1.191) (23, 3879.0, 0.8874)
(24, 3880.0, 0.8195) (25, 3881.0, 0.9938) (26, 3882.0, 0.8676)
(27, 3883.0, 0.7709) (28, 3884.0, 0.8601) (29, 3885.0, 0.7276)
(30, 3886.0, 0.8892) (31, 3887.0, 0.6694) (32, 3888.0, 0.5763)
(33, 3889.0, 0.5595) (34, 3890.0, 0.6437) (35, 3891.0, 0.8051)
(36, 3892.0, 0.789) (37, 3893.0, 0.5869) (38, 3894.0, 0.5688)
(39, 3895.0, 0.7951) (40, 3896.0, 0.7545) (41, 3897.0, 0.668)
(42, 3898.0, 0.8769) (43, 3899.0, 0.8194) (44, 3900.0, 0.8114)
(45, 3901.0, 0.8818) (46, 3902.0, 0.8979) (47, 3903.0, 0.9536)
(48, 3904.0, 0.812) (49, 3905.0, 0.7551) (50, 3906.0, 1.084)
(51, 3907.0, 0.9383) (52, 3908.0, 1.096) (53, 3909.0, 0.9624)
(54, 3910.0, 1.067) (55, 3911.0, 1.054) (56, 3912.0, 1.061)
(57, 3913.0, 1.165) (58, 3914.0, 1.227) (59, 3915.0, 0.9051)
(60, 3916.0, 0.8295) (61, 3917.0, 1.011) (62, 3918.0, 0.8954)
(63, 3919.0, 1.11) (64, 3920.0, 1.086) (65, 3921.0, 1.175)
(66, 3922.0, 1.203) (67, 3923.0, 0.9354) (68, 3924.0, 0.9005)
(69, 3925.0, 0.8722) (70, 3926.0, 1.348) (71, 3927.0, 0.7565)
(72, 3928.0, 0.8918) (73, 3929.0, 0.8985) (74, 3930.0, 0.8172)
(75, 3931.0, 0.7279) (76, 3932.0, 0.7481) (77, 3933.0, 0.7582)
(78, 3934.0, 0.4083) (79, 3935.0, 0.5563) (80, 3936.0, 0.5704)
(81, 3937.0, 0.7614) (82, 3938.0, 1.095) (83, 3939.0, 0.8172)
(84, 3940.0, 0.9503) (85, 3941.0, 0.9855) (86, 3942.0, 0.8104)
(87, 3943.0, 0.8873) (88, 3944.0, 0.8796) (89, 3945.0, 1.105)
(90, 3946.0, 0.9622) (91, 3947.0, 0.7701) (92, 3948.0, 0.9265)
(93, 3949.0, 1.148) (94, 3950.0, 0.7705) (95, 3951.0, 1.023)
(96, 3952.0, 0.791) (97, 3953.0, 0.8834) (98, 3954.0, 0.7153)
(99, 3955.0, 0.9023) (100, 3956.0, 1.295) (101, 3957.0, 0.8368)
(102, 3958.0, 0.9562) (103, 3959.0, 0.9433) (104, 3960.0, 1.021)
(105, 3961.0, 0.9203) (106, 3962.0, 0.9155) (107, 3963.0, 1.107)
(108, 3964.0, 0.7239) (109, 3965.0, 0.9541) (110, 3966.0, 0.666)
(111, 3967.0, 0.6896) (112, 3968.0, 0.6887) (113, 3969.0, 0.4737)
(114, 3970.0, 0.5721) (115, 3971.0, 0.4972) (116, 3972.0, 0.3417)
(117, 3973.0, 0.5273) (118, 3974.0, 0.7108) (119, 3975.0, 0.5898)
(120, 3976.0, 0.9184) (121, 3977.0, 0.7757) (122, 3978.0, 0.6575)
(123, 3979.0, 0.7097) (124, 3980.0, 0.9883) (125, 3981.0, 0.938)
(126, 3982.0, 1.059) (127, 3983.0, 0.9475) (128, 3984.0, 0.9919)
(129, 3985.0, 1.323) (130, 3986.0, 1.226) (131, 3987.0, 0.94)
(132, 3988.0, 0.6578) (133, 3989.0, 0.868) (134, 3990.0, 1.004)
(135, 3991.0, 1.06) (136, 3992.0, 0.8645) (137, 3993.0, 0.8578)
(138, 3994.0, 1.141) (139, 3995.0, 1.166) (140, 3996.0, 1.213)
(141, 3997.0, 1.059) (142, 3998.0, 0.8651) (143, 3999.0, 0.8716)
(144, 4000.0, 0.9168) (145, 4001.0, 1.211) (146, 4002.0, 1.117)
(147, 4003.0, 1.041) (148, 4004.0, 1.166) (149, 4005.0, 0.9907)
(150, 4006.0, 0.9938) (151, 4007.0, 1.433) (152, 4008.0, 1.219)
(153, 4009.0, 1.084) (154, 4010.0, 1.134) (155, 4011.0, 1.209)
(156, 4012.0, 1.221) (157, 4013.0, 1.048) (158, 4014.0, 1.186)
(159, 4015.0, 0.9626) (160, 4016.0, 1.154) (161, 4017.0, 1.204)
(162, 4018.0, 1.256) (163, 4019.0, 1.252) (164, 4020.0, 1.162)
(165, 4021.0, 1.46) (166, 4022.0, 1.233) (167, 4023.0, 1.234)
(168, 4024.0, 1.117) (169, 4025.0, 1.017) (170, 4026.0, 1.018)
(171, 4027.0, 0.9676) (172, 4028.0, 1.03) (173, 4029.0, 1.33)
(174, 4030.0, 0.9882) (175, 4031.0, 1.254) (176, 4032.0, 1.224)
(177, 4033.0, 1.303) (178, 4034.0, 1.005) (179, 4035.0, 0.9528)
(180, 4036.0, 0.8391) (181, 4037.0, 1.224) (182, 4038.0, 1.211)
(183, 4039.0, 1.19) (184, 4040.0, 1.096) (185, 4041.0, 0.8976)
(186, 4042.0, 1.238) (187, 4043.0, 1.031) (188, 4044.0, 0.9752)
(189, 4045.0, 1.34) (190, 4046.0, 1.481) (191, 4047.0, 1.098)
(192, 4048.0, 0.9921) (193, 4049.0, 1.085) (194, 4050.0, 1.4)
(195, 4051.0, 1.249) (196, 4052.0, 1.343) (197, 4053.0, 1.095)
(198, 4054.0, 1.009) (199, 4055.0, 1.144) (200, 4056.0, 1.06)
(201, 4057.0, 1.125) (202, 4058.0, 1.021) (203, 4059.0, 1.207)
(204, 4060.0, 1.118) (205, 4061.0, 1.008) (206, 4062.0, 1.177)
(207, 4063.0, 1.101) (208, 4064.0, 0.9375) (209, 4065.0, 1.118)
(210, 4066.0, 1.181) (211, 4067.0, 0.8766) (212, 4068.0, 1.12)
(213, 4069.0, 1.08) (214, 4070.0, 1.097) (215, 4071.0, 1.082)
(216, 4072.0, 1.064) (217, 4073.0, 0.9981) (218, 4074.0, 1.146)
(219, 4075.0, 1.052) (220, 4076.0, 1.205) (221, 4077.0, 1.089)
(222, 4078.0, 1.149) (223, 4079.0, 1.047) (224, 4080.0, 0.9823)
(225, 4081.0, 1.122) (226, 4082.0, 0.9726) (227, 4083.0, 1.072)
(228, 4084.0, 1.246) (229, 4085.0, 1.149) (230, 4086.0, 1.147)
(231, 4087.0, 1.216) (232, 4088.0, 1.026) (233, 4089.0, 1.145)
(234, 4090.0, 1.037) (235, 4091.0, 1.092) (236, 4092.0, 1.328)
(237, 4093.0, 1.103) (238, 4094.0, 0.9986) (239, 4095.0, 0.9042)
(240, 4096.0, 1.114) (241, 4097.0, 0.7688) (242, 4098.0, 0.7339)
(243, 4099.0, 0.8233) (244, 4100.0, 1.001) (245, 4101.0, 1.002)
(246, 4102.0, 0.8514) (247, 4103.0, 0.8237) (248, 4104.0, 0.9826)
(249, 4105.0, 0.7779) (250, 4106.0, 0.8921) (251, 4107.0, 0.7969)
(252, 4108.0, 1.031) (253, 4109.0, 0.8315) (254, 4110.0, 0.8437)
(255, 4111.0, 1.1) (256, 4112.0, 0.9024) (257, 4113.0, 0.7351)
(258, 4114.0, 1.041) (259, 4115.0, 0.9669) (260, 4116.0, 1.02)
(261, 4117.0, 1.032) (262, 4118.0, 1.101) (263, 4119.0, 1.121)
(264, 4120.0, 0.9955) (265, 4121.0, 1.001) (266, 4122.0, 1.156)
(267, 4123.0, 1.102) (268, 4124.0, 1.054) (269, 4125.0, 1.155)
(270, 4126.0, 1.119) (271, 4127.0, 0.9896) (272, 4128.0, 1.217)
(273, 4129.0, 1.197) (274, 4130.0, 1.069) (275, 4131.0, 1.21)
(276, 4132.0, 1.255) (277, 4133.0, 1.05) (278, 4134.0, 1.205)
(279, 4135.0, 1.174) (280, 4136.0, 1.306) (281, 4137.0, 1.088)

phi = -0.01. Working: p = 0.14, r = 0.3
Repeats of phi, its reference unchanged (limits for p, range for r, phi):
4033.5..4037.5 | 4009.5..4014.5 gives 0.05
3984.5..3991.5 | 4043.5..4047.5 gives -0.18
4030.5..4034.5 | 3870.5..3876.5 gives -0.48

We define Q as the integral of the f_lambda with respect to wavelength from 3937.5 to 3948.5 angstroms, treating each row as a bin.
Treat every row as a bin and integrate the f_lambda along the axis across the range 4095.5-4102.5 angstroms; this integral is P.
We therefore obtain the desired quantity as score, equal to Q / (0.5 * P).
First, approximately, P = 6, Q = 10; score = 3.2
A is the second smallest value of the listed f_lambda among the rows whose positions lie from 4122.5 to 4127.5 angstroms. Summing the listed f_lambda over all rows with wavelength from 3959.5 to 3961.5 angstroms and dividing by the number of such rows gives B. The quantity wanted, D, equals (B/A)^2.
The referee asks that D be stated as 0.8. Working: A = 1.054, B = 0.97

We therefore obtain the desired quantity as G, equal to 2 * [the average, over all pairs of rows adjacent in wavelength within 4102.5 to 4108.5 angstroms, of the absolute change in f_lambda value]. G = 0.323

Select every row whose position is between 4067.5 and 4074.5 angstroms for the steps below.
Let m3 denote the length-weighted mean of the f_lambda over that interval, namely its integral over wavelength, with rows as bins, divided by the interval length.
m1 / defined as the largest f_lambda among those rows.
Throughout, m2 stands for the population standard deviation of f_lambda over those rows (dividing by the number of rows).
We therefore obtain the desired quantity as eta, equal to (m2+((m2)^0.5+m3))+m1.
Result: 2.48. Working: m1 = 1.146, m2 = 0.043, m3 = 1.08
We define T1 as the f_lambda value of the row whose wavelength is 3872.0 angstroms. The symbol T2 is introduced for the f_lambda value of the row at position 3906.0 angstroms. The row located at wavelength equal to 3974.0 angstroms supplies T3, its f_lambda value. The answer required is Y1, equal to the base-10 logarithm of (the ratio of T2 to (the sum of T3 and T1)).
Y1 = -0.20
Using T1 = 1.019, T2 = 1.084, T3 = 0.7108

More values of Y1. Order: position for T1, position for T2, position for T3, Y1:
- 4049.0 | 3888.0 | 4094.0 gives -0.56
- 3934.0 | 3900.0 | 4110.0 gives -0.19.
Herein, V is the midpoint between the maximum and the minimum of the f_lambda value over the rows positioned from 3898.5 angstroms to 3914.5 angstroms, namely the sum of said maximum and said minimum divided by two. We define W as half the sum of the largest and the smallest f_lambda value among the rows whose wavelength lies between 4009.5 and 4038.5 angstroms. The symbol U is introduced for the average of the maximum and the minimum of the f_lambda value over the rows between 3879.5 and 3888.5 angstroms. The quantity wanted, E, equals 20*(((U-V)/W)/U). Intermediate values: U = 0.79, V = 0.99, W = 1.1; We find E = -5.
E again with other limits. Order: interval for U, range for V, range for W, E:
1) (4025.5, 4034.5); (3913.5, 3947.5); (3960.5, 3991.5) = 6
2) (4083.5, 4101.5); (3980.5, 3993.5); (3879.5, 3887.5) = 1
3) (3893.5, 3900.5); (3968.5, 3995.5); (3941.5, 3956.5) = -3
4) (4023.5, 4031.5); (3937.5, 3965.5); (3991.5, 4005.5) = 2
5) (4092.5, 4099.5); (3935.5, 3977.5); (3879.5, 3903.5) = 3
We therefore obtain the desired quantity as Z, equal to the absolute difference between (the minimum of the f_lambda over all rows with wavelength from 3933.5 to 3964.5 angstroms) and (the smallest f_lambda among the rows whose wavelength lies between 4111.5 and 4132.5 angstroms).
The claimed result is 0.33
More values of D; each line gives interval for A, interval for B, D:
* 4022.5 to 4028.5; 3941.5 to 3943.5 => 0.7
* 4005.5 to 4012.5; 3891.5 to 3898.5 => 0.4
